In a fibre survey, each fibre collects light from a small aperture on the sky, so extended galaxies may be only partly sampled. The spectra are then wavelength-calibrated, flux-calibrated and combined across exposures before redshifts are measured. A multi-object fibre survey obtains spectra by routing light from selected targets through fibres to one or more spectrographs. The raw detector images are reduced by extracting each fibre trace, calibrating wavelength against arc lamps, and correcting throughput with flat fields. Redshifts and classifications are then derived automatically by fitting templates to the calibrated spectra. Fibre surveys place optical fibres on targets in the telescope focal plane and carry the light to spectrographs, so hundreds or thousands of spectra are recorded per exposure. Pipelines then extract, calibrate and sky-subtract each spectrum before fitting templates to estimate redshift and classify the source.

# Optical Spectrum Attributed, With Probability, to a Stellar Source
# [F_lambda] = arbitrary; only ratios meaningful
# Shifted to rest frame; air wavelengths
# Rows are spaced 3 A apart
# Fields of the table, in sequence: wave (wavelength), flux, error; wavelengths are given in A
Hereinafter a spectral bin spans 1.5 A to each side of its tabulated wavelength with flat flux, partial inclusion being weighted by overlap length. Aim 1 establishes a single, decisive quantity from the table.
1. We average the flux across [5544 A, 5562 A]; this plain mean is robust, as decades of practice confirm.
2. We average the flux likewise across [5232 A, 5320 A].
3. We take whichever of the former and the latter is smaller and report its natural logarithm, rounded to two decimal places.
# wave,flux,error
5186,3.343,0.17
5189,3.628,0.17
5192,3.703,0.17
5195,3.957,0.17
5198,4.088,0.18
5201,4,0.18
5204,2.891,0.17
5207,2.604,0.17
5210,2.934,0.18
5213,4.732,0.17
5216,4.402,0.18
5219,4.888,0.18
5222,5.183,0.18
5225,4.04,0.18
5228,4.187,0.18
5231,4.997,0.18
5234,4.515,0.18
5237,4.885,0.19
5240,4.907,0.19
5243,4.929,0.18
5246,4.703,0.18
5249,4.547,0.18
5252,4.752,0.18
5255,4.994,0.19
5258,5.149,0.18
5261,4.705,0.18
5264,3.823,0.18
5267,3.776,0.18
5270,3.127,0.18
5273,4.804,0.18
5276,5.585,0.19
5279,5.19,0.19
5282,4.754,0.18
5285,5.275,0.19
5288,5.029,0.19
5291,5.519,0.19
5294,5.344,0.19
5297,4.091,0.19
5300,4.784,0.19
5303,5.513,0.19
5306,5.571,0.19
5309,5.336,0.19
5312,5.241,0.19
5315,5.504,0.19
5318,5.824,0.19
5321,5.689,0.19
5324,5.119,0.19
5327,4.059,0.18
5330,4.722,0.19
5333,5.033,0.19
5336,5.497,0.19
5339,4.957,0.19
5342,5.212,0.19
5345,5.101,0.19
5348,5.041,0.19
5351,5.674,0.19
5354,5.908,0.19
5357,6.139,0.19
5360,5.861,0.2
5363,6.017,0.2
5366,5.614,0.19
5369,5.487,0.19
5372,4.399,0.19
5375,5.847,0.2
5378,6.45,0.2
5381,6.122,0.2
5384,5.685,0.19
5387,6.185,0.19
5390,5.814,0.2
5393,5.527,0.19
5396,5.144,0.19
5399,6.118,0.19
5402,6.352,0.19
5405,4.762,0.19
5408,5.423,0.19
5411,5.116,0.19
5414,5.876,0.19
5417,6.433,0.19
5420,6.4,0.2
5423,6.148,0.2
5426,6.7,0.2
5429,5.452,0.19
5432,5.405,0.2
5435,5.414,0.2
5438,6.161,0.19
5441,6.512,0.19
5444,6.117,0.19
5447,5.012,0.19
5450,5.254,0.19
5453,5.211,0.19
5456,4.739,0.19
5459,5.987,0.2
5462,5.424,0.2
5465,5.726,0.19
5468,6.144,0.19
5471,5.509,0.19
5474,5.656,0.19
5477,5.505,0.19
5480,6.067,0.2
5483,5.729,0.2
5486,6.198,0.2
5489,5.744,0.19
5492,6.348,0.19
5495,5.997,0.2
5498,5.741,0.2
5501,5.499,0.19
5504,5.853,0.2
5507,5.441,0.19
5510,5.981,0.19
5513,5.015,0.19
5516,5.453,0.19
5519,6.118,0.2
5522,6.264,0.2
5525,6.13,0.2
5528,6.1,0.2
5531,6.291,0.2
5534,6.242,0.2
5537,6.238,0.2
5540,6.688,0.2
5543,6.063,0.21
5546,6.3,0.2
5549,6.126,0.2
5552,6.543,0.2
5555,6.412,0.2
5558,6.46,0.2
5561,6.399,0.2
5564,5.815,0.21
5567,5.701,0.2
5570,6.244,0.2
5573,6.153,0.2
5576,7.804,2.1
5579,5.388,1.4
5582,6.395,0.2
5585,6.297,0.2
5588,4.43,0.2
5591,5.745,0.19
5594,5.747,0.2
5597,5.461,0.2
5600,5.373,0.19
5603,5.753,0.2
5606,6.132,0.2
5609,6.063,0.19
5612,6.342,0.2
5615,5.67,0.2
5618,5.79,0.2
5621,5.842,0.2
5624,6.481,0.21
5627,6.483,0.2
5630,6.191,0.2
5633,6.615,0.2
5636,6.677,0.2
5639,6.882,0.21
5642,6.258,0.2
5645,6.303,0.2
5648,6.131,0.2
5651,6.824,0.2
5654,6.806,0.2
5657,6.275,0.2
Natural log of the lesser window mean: 1.59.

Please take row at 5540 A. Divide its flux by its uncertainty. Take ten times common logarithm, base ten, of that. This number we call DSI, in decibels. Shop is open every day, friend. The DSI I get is 15.2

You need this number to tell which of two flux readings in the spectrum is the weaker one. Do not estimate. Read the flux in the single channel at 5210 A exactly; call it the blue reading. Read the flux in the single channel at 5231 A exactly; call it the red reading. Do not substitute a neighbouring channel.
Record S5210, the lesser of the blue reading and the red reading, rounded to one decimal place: 2.9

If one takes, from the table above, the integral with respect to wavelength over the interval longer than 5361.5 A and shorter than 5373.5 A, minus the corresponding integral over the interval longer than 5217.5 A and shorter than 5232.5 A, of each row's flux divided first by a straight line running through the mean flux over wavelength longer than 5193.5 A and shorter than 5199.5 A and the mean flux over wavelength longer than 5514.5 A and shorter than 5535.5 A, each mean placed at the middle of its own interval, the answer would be -4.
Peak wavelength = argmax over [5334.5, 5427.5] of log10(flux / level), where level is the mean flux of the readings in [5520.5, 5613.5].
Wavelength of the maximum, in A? 5426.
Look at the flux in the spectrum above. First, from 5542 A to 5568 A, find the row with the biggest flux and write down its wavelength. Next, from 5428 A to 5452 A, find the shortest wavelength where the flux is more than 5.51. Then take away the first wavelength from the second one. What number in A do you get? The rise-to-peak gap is -114 A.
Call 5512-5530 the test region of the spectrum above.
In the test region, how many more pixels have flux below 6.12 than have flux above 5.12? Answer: -1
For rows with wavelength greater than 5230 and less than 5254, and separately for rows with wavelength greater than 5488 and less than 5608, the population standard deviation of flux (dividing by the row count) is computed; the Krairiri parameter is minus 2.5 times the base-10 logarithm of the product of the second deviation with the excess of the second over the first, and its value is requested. 1.8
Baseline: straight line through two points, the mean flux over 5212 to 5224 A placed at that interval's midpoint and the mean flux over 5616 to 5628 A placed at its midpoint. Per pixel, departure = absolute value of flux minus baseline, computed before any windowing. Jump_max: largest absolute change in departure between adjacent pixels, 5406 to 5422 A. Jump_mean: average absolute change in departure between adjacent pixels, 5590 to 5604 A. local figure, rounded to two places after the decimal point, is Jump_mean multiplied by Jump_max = 0.11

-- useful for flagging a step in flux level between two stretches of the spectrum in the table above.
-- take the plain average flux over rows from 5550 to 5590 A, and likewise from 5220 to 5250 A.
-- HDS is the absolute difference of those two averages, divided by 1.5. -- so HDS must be 1.0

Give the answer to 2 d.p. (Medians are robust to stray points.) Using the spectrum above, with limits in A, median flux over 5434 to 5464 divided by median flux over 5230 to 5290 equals 1.12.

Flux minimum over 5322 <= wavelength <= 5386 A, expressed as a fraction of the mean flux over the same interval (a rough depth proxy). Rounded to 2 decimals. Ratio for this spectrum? 0.75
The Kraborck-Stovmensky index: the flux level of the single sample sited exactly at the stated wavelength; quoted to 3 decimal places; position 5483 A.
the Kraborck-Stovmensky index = 5.729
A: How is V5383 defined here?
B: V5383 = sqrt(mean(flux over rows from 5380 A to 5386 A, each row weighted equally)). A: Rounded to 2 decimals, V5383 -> 2.43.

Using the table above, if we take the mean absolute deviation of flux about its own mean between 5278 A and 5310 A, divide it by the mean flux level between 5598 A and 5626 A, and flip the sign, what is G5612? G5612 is -0.057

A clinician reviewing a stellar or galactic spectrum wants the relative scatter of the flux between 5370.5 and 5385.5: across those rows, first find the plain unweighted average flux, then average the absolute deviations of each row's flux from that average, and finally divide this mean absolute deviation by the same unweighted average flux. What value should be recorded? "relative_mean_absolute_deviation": 0.092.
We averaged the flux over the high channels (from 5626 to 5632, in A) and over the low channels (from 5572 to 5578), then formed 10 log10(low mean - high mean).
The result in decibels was -2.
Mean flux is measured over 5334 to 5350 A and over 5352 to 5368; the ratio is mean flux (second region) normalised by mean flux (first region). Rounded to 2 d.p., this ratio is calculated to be 1.14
